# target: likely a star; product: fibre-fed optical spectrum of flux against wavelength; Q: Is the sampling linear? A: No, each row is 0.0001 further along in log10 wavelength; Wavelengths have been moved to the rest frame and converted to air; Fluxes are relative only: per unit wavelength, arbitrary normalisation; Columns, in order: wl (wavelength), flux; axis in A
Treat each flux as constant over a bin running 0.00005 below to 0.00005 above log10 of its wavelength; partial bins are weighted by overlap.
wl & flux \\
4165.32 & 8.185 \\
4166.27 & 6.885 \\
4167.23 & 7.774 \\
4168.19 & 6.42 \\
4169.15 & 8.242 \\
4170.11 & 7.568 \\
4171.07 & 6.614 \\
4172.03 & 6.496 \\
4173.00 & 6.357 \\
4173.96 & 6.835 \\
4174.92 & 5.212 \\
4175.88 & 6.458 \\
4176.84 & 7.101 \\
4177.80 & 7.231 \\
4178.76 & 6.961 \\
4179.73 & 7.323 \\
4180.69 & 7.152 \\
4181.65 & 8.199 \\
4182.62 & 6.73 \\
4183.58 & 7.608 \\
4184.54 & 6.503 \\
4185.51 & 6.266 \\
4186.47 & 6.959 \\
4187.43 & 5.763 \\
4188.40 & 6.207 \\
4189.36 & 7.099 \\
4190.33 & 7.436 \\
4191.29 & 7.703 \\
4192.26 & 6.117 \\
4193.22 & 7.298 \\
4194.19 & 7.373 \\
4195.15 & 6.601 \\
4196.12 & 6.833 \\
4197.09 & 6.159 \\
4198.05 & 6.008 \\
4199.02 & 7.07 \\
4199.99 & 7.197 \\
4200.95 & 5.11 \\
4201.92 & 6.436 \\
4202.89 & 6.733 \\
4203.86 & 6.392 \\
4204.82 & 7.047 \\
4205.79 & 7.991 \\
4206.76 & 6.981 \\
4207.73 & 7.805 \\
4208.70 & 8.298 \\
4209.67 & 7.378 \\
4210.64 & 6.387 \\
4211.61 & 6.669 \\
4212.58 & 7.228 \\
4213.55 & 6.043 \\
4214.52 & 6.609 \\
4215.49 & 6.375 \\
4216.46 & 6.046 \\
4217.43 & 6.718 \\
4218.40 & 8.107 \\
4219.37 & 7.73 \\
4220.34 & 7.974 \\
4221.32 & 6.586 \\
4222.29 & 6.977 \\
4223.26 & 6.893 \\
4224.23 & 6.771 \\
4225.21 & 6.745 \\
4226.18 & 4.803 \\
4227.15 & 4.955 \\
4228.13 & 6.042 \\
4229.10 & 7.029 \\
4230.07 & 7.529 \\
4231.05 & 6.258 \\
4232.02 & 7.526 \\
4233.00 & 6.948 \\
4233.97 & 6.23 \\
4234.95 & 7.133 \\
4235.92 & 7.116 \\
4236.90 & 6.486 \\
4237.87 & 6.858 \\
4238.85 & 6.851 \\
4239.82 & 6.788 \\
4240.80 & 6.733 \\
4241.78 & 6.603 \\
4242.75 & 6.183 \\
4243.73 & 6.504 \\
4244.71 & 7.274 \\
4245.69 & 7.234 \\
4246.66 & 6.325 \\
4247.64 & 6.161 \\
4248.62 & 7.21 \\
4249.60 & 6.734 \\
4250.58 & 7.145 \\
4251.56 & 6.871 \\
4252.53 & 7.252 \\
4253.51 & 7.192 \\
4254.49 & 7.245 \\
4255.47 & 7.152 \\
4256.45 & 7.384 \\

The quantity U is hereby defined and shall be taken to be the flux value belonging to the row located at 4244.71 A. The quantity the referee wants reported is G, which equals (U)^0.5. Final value 2.70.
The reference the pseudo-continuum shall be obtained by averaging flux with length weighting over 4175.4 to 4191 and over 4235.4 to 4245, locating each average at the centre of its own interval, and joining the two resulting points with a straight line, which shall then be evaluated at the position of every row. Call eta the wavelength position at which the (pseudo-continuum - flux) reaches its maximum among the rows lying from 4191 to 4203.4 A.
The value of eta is 4200.95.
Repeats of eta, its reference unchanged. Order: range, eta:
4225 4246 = 4226.18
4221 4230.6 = 4226.18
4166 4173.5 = 4173.00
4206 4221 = 4213.55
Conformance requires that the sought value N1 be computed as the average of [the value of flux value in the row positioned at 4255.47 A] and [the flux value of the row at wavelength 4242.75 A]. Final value 6.67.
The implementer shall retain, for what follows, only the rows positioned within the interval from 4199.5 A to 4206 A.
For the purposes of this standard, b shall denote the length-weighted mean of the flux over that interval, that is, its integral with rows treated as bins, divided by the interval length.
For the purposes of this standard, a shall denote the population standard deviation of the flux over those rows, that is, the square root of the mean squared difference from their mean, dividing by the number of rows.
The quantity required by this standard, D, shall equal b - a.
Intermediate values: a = 0.82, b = 6.7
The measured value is 5.8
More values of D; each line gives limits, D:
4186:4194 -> 6.2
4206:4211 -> 6.8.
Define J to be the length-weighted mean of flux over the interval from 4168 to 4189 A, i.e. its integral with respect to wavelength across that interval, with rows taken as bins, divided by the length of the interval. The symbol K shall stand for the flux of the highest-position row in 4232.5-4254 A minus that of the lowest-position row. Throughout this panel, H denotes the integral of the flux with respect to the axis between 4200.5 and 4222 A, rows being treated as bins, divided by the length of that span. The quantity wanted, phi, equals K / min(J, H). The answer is 0.04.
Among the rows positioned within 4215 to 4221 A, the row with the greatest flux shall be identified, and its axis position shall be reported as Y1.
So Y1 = 4218.40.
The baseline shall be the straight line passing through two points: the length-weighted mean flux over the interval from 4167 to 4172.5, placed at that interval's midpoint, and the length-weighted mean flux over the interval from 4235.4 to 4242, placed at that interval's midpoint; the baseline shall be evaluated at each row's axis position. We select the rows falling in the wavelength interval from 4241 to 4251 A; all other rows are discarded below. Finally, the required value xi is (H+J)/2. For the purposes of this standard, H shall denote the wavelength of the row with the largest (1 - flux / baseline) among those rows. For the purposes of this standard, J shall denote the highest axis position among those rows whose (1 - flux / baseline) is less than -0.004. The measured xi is 4246.7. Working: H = 4242.75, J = 4250.58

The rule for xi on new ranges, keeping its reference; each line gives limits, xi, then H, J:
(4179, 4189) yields 4185.5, 4187.43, 4183.58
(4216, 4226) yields 4219.4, 4216.46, 4222.29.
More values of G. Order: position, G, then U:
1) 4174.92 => 2.28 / 5.212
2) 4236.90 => 2.55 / 6.486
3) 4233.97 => 2.50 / 6.23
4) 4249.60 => 2.59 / 6.734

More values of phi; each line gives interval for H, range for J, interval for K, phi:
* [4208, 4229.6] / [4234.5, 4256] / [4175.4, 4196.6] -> 0.06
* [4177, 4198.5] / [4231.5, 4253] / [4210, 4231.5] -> -0.02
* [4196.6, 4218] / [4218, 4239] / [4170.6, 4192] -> 0.16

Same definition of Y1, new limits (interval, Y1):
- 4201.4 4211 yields 4208.70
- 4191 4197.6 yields 4191.29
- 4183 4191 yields 4183.58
